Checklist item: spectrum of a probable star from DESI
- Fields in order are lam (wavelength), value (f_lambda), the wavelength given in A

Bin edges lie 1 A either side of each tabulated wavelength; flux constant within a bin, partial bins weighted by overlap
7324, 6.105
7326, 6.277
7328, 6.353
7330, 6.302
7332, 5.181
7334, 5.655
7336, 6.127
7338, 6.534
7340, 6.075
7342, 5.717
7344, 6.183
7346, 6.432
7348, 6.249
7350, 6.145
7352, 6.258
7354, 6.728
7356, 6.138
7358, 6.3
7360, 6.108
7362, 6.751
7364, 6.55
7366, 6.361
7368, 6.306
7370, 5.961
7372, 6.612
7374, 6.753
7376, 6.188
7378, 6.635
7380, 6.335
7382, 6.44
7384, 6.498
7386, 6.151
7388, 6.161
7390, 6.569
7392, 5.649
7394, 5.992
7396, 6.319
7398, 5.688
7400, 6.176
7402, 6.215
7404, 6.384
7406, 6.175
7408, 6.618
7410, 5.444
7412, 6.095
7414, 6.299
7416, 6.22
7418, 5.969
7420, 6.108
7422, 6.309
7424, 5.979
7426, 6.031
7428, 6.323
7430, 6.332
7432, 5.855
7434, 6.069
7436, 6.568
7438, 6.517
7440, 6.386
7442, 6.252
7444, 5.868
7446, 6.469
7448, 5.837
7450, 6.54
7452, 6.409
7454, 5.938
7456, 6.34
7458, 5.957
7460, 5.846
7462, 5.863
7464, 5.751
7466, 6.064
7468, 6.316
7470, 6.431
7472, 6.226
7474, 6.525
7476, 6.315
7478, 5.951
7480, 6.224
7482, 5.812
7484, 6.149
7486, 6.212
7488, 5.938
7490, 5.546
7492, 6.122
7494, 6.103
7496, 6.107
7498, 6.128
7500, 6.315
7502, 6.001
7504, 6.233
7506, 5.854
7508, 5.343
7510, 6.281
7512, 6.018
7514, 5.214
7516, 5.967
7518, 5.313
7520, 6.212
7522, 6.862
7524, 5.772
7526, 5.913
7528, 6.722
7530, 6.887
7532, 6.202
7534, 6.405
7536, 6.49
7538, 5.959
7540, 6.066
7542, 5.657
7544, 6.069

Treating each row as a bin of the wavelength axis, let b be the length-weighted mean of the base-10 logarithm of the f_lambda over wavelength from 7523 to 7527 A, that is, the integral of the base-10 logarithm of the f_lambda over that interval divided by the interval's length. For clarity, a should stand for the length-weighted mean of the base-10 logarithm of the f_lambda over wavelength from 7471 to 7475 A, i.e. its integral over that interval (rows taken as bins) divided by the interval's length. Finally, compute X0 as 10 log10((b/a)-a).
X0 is -8.28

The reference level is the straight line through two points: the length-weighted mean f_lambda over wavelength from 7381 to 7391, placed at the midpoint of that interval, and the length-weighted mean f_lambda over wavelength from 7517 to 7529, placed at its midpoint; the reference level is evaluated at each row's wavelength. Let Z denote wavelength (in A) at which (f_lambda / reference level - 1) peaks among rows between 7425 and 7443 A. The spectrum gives 7436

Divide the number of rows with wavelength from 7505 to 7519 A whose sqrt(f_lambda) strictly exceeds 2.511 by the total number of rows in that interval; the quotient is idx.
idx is 0.0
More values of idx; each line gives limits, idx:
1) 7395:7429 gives 0.3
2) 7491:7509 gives 0.1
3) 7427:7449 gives 0.5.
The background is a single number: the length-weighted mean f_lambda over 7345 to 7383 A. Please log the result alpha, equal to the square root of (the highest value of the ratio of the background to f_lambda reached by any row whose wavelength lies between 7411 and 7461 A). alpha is 1.046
